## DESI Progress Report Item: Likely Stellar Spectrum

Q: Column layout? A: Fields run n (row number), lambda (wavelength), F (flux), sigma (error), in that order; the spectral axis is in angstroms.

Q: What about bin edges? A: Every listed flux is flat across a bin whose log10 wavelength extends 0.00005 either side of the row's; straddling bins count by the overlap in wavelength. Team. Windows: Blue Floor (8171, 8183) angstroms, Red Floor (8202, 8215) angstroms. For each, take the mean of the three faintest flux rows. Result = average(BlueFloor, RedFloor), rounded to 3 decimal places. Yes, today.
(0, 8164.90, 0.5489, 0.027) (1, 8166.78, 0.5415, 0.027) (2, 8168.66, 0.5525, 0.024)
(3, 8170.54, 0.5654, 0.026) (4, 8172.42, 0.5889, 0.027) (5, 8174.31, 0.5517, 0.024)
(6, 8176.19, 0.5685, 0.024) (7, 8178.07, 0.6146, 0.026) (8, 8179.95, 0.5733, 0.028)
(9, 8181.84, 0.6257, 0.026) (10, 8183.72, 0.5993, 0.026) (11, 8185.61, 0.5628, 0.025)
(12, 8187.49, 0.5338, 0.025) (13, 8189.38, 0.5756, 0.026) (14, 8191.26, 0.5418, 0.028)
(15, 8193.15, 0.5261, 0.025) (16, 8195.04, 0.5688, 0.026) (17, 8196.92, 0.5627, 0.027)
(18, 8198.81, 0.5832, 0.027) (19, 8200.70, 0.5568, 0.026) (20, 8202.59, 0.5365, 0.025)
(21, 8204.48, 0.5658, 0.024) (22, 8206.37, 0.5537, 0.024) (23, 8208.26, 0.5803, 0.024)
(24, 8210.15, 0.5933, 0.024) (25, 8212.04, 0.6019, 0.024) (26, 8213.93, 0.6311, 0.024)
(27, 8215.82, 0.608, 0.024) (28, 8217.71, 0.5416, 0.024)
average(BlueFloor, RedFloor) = 0.558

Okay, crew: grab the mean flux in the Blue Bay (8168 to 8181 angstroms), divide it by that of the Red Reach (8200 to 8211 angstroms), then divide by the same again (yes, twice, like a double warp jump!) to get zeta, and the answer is 1.80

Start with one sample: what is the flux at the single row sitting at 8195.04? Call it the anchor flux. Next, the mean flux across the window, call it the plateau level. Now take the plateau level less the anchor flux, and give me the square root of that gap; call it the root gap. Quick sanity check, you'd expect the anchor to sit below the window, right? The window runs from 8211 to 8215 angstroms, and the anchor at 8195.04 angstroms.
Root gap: 0.218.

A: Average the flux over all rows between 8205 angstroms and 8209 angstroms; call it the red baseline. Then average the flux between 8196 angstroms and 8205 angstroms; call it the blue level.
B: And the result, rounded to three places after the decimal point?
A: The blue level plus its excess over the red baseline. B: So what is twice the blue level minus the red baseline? 0.555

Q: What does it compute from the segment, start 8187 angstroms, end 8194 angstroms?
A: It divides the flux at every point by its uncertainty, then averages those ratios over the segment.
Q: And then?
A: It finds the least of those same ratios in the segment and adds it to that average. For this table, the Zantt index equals 40.3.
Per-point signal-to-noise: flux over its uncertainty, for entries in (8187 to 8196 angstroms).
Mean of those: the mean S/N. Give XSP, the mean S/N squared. 447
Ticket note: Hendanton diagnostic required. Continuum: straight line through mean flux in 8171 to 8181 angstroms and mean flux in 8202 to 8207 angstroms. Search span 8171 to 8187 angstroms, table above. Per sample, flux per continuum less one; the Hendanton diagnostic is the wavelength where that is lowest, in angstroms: 8174.31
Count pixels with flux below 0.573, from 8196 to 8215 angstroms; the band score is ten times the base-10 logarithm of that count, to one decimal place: 7.0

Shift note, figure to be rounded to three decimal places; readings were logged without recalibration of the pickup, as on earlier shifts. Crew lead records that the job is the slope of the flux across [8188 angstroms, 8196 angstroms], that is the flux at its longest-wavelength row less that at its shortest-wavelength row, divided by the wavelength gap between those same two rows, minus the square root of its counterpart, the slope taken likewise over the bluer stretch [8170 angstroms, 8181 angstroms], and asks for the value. -0.030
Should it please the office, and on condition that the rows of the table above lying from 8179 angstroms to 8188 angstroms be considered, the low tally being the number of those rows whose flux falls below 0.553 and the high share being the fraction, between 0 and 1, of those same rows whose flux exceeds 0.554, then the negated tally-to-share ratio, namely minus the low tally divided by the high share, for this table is -1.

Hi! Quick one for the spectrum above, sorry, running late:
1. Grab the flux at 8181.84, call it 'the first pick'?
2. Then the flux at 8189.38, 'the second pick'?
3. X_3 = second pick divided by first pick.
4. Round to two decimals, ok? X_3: 0.92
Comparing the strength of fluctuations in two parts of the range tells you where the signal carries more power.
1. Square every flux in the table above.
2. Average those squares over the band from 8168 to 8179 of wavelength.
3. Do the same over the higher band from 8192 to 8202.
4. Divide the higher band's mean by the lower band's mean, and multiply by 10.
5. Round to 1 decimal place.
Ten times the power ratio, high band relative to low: 9.5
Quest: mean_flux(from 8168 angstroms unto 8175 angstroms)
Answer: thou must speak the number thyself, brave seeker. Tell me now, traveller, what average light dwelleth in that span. 0.565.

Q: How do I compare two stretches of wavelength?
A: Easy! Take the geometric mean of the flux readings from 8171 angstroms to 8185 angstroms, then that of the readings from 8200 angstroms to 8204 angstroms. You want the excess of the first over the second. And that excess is 0.042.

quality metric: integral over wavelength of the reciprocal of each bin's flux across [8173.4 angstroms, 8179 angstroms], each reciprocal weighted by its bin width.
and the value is 10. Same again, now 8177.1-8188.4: 19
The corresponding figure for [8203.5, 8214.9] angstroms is 19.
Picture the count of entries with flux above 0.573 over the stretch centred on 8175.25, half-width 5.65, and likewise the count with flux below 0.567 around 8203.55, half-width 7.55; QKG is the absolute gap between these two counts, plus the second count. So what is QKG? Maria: 7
